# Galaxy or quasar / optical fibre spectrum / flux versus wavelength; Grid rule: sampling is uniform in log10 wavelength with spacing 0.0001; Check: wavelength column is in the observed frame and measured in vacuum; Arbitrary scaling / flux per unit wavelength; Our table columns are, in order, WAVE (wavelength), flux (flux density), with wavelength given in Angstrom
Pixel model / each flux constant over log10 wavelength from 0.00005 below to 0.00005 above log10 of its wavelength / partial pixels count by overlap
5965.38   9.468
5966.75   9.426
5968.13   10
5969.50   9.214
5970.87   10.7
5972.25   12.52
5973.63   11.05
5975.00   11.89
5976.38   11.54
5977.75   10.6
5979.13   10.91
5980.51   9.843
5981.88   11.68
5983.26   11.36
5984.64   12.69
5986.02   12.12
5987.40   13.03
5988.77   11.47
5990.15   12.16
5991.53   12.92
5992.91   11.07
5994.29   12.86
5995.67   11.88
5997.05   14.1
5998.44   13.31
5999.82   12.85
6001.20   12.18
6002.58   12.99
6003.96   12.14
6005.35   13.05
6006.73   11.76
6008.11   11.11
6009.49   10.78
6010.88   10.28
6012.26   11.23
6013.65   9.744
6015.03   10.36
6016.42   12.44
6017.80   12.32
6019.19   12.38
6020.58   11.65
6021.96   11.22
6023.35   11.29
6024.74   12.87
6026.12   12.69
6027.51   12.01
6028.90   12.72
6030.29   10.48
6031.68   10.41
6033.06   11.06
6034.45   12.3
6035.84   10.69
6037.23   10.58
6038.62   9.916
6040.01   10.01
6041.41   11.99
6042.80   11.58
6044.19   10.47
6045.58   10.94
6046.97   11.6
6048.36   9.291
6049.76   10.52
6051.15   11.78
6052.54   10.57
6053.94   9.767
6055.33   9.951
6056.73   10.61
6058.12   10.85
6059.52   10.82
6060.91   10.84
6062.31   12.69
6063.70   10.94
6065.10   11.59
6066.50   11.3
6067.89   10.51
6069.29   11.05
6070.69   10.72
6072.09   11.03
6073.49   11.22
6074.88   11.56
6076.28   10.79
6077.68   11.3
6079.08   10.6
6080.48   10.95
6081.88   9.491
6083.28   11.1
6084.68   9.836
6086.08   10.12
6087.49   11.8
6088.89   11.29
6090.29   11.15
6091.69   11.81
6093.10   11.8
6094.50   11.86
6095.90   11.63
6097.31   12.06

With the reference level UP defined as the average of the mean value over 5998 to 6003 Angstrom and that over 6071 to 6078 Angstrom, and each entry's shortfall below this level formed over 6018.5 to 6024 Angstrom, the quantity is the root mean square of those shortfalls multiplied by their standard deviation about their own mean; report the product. 0.3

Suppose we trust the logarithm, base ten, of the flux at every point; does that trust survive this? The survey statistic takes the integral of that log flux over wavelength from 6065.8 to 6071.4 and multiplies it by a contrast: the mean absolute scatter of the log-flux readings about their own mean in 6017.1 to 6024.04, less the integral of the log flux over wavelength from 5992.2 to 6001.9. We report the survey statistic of -62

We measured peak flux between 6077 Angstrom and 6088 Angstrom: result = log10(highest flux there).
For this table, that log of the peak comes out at 1.072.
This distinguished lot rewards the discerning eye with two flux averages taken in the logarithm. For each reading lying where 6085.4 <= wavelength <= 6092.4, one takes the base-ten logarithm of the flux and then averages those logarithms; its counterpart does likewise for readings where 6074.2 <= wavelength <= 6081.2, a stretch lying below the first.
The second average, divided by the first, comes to 0.99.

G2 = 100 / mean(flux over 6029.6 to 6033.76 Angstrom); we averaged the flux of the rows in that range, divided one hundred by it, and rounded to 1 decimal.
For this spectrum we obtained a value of 9.4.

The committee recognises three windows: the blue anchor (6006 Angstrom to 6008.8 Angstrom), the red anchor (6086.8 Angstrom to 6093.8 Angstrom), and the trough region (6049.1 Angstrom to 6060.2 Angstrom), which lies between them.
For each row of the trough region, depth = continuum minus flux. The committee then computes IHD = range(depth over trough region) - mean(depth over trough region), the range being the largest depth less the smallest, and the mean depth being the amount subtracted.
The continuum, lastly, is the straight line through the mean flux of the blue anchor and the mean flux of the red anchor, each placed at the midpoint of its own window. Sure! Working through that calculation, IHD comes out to 1.1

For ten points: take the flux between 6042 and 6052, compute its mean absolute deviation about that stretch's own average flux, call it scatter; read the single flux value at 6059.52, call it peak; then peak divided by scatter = 16.0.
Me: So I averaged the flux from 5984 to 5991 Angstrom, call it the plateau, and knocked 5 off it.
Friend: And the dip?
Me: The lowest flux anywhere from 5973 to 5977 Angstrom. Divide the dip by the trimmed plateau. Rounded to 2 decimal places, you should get 1.51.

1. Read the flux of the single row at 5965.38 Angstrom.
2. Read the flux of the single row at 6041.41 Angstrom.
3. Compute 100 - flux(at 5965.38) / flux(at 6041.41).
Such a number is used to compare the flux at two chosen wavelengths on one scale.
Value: 99.21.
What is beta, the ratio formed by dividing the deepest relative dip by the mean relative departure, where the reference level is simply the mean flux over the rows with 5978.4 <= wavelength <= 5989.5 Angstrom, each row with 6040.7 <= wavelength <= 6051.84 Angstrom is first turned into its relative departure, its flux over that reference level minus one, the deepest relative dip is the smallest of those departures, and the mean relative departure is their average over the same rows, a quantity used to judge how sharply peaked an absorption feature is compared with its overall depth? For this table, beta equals 4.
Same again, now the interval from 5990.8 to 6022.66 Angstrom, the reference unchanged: -6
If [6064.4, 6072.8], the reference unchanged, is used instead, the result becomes 2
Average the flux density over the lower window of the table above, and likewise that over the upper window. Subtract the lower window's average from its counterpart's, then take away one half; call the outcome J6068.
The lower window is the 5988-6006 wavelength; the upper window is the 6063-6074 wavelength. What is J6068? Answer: -2.0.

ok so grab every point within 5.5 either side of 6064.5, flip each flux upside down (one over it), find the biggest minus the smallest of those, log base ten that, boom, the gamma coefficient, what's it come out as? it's -1.79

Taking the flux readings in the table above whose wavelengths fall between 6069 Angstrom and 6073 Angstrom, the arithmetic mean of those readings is 10.9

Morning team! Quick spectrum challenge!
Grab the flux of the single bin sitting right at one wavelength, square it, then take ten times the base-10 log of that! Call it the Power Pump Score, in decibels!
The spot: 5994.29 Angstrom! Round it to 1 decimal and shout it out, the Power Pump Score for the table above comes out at 22.2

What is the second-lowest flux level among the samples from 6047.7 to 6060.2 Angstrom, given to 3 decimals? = 9.767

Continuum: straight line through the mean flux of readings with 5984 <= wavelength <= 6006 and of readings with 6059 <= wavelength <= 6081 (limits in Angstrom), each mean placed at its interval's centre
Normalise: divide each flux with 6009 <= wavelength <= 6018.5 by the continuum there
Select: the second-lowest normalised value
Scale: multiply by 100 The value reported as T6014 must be 83.9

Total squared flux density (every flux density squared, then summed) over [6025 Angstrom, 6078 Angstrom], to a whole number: 4648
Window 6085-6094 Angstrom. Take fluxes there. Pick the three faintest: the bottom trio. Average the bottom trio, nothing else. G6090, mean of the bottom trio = 10.9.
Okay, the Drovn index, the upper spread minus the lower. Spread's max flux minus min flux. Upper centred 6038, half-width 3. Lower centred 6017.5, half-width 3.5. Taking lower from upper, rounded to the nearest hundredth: -1.31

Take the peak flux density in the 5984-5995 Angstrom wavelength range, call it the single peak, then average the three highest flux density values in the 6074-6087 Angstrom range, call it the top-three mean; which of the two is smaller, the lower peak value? 11.3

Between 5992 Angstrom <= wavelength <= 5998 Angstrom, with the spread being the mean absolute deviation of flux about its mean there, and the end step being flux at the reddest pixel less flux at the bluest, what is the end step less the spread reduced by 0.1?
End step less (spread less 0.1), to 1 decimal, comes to 2.1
